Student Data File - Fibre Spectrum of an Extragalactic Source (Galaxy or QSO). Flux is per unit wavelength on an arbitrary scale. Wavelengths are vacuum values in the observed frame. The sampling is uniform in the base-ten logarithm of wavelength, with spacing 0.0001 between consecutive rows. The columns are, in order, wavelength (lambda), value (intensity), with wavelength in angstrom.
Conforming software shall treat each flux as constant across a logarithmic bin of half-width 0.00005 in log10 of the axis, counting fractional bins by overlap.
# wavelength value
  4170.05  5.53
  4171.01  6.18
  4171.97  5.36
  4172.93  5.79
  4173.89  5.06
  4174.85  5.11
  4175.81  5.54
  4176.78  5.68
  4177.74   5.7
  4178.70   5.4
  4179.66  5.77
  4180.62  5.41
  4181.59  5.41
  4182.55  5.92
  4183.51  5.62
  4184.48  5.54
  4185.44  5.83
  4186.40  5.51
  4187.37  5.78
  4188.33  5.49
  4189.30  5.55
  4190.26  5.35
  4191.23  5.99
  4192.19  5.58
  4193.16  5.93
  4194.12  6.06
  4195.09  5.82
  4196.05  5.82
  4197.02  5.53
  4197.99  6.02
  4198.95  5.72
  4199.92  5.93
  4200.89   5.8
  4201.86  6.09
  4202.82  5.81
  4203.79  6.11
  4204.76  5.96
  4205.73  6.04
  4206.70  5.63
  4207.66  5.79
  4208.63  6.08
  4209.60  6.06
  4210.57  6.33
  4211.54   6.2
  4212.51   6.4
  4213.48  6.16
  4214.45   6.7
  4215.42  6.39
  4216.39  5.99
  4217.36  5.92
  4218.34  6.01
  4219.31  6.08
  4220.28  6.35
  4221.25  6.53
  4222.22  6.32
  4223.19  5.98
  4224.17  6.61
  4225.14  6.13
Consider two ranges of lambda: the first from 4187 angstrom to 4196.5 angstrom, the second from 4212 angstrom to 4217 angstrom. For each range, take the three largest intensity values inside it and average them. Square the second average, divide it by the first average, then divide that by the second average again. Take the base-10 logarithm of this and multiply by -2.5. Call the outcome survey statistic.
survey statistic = -0.09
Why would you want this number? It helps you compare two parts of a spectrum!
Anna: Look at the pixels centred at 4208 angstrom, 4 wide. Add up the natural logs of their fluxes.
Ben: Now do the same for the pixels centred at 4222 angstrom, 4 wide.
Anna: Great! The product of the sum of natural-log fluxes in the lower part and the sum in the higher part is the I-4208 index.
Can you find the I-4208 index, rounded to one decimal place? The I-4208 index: 52.2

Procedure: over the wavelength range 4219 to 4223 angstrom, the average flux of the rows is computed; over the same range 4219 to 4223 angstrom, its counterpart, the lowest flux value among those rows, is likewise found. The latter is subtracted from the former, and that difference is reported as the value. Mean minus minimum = 0.24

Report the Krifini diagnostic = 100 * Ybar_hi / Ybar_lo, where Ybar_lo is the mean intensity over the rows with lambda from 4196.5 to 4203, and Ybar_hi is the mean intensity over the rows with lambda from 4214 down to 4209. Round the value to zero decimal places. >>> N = 107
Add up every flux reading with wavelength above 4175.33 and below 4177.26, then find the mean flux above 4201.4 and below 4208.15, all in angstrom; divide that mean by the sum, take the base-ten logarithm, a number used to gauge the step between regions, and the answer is -0.28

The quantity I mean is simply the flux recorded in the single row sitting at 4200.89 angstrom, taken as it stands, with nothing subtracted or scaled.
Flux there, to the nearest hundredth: 5.80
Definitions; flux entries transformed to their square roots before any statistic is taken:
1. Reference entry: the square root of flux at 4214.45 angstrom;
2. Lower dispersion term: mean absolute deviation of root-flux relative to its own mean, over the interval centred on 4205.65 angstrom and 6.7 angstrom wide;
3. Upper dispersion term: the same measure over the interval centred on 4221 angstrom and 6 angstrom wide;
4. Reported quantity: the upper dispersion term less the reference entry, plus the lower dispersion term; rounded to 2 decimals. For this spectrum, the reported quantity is -2.52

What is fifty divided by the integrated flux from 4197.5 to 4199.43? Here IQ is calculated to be 4.4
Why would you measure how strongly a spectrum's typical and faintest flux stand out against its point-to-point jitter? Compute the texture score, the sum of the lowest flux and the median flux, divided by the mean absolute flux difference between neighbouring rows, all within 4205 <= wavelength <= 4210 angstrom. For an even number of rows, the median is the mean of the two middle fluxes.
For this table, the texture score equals 53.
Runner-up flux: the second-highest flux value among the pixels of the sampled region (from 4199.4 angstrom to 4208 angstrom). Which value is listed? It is 6.09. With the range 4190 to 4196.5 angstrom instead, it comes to 5.99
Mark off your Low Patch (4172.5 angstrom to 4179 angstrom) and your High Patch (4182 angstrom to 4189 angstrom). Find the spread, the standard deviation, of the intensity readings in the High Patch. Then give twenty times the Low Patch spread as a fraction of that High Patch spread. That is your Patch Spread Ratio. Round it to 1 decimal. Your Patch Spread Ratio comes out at 33.8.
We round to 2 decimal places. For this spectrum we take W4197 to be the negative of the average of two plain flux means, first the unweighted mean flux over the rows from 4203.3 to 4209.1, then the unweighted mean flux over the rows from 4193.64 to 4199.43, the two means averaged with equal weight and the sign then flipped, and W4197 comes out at -5.88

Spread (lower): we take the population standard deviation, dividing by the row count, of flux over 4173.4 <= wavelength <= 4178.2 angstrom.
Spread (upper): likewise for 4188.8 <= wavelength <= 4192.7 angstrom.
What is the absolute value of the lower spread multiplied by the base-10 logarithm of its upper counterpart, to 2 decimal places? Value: 0.18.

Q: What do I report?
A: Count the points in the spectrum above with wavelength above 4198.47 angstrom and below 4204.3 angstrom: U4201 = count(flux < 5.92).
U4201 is 3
